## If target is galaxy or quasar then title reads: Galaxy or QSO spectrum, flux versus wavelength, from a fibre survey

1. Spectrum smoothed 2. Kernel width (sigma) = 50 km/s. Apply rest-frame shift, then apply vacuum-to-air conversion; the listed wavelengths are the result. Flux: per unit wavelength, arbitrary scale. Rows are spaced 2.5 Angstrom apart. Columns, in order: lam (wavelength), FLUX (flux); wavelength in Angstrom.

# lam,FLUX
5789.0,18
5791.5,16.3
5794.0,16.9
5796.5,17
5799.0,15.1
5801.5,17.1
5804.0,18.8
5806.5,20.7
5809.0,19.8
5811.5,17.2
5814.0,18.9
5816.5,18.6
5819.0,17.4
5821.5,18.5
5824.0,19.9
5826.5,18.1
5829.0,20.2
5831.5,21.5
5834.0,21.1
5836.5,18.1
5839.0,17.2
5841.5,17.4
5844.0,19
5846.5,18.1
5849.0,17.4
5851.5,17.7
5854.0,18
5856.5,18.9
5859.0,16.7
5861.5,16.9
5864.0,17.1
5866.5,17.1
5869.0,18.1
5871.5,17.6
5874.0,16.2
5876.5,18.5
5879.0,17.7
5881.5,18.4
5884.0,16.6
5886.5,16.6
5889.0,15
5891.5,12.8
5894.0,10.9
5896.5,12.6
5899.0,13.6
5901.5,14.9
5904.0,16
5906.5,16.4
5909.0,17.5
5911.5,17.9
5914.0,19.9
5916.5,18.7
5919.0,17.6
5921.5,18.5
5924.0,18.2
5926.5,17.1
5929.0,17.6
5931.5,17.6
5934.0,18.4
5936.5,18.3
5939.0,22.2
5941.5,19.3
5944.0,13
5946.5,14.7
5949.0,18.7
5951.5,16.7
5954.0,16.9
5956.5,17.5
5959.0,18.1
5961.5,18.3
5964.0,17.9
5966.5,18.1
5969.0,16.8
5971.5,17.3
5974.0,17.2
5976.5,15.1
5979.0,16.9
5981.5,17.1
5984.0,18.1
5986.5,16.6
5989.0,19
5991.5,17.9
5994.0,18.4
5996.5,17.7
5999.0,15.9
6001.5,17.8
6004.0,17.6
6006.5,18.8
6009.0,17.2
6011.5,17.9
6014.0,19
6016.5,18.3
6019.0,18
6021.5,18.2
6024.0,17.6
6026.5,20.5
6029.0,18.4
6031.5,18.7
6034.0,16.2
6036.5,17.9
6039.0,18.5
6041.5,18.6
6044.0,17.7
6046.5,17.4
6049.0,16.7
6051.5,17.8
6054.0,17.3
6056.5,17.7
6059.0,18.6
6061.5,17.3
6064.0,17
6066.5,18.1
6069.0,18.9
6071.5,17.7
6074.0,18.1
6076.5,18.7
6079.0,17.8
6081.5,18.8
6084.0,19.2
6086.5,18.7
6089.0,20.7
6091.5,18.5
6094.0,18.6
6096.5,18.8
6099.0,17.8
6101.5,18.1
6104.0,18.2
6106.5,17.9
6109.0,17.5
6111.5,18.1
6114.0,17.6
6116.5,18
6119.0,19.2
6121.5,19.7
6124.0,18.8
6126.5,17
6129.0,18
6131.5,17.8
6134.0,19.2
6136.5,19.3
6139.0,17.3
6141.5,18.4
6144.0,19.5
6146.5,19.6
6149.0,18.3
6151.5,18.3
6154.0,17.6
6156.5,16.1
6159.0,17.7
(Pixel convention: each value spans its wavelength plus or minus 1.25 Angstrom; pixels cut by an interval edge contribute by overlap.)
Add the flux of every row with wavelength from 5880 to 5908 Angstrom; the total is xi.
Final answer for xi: 164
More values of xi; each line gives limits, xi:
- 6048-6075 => 195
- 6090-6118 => 199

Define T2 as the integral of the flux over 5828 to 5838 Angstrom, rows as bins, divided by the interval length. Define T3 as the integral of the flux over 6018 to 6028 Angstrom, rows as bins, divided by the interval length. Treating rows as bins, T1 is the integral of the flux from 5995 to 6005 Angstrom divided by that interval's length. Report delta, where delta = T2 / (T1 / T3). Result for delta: 22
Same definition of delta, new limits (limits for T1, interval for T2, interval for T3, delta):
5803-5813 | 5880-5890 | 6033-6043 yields 16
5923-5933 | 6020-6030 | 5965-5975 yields 18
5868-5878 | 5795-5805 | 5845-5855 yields 17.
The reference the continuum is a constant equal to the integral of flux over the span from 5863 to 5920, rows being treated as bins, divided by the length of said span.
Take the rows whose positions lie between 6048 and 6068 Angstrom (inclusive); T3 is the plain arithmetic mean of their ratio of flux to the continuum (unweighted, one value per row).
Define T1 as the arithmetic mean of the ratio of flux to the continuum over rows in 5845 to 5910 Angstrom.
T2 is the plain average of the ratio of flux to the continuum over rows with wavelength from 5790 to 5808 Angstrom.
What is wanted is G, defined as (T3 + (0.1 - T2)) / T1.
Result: 0.109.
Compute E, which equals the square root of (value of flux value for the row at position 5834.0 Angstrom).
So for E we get 4.59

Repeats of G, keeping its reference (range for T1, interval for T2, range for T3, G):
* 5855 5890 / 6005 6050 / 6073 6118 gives 0.113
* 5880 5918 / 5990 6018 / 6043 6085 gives 0.108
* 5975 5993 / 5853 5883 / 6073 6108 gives 0.151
